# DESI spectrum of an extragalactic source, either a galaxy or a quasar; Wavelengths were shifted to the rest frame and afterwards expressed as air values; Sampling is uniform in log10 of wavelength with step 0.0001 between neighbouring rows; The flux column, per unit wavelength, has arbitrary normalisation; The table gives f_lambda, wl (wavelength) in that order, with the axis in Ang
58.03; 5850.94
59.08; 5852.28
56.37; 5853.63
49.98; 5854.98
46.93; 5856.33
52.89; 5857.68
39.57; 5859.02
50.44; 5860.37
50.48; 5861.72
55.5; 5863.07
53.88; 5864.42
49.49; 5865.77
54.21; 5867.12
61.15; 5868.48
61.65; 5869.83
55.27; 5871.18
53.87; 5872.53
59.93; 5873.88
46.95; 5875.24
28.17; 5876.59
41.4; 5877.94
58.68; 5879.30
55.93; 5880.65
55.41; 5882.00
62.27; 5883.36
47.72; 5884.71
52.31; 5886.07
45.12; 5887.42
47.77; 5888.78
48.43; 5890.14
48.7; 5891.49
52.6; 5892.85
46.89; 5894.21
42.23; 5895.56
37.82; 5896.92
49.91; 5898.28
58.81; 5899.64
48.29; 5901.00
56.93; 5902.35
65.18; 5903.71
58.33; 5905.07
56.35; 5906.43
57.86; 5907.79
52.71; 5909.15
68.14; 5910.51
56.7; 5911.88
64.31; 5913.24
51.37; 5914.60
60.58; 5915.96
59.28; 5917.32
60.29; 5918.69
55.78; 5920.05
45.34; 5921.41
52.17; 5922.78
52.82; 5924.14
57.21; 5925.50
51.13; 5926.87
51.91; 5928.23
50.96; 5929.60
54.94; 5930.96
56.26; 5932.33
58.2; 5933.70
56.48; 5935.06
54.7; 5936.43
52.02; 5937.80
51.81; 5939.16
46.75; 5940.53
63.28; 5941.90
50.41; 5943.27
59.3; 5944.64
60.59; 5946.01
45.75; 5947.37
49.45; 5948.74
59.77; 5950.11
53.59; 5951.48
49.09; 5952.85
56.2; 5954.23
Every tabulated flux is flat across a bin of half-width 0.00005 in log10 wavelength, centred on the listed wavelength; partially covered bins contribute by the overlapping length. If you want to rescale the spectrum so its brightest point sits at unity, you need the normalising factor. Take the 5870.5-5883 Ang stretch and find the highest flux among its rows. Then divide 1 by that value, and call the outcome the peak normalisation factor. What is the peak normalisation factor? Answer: 0.0167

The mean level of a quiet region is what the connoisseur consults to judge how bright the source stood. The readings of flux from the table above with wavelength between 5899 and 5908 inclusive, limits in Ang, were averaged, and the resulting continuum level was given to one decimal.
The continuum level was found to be 57.4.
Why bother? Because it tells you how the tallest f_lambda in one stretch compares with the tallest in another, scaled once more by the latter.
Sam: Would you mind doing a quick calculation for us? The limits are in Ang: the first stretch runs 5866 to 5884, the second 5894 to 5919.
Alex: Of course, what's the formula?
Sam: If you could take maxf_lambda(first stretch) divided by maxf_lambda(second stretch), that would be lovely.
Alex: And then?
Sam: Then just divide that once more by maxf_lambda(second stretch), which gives 0.0134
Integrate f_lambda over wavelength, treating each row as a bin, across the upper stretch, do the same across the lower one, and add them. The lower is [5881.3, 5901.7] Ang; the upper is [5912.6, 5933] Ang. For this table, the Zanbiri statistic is 2134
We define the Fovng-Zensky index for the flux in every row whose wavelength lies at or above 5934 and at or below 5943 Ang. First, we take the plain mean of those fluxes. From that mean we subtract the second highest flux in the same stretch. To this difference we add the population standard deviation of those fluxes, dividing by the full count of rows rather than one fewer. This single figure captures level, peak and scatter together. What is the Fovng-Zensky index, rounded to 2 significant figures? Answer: 2.8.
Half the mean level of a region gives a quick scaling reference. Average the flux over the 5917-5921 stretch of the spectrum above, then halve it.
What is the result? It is 29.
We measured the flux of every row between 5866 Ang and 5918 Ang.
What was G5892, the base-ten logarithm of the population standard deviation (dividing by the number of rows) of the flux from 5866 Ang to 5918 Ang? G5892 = 0.90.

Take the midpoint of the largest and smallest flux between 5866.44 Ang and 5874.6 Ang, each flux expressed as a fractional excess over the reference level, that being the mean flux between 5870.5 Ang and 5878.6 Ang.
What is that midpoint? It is 0.21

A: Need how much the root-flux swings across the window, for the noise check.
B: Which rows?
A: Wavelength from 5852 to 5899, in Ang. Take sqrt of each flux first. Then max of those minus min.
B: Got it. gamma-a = 2.6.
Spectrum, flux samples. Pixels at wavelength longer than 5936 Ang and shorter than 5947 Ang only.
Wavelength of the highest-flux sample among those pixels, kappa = 5941.90 Ang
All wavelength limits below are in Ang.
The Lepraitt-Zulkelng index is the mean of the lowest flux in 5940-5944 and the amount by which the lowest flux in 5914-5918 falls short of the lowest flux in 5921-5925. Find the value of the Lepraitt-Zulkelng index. 20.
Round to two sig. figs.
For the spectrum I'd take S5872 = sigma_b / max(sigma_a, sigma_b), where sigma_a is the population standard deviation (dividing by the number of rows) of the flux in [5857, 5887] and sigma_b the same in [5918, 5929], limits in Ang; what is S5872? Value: 0.54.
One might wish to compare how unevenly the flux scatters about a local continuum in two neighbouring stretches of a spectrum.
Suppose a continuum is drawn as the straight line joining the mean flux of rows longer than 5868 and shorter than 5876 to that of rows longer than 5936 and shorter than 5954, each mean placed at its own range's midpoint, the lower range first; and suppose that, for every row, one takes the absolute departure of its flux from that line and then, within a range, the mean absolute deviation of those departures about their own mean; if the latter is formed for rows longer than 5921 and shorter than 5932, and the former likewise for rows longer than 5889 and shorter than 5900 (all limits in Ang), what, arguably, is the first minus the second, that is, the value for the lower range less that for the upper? 2.2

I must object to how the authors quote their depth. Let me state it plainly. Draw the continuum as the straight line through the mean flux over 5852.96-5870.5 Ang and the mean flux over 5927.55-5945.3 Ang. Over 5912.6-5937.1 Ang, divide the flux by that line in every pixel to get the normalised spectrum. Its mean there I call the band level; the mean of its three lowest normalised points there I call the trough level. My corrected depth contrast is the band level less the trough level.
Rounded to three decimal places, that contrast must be 0.113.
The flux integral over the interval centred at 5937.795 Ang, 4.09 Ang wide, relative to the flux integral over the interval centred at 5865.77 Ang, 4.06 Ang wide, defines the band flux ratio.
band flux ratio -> 1.02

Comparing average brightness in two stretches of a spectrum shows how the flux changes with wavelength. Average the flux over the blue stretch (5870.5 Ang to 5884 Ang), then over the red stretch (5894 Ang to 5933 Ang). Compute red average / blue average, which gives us 1.05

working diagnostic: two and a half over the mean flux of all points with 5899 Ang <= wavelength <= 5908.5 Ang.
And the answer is 0.044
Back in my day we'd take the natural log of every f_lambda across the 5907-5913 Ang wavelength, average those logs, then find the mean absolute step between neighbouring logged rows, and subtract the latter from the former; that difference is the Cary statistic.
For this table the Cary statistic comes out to 3.89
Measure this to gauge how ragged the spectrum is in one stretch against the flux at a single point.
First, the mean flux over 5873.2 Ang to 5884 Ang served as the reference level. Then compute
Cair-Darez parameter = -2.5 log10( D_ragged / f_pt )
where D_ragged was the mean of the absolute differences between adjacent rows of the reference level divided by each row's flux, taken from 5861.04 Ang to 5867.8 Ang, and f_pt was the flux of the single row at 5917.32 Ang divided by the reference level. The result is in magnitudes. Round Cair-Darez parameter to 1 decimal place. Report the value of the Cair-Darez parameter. 3.0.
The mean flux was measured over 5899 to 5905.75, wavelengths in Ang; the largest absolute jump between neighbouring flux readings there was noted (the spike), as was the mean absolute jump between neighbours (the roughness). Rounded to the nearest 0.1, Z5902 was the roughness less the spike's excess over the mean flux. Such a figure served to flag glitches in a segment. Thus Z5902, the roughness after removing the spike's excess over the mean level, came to 55.6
